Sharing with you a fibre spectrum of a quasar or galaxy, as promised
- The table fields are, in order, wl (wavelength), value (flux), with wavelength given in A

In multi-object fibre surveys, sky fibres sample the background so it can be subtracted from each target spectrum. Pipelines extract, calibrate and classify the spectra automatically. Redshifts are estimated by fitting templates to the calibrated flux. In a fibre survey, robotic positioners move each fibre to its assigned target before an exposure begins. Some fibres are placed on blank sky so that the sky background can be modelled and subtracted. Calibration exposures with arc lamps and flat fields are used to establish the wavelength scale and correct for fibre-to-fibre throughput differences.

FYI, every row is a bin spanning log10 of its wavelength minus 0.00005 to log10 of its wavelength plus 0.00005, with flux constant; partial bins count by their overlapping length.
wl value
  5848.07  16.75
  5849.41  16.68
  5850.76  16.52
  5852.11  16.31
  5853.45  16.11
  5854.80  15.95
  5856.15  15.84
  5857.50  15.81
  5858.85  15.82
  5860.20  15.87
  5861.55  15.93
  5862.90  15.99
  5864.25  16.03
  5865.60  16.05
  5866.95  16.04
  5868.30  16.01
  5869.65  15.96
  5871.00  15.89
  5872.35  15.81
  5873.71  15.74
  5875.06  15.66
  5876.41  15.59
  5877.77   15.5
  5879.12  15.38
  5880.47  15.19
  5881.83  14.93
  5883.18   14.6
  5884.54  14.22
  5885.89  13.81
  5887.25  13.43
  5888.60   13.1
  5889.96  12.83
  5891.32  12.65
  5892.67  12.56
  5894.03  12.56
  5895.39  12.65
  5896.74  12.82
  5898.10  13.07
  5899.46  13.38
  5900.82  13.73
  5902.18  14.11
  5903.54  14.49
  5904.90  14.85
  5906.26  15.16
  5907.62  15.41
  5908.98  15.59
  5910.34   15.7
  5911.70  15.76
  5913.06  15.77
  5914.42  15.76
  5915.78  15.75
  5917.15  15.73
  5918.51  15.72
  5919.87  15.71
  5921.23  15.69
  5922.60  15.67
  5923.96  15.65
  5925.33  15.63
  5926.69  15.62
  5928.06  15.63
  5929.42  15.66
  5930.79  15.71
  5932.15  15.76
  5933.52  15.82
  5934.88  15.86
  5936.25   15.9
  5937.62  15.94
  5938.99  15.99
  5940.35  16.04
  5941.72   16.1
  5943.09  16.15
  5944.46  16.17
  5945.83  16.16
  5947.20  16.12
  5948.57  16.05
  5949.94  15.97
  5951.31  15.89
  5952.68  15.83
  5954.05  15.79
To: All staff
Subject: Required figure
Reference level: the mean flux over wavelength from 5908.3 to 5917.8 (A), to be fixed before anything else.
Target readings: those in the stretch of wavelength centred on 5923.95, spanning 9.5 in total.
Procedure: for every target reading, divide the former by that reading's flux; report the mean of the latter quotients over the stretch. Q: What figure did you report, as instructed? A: 1.00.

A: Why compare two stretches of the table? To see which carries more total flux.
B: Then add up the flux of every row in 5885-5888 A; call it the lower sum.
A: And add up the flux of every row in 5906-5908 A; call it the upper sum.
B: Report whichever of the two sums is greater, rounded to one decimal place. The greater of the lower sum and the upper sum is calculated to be 30.6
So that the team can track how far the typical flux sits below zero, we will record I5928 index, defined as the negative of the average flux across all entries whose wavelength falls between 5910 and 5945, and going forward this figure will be -15.8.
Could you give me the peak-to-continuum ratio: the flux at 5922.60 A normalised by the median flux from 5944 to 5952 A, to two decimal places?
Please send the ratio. 0.97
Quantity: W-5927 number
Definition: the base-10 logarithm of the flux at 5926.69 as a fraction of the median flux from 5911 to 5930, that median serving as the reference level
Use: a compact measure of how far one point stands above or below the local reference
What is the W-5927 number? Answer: -0.002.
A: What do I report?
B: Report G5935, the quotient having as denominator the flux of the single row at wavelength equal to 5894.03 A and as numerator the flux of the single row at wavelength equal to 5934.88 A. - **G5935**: 1.26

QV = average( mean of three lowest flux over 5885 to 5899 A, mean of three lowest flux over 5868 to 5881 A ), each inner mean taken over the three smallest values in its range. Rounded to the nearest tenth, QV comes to 14.0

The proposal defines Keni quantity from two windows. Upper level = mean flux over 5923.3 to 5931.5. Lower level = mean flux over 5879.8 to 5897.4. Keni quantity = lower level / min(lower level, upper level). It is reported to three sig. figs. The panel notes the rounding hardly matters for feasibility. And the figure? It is 1.00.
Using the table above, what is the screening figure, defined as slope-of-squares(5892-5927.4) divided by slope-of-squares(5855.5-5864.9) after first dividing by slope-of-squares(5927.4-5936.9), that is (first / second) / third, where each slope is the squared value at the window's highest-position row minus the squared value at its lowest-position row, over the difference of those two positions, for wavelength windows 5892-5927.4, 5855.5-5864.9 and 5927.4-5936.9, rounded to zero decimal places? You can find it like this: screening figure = 3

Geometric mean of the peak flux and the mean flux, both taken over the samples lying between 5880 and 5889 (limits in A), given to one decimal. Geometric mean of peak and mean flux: 14.7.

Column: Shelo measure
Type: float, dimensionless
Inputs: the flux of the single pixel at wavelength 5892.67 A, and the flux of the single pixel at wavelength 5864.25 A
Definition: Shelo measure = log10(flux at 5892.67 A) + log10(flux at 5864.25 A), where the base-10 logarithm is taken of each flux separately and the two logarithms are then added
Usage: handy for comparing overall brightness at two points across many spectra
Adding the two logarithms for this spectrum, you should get 2.30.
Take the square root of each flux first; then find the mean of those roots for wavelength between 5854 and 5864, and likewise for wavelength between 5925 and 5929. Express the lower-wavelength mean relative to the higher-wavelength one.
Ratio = 1.01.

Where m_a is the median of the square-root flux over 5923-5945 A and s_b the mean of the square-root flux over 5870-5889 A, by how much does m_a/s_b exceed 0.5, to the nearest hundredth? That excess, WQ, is 0.53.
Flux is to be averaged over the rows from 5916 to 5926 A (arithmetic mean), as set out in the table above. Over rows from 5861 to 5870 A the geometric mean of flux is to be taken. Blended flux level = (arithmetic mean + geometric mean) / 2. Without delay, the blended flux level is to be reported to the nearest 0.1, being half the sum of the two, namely 15.8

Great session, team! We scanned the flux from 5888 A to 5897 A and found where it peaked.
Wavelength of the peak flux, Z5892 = 5888.60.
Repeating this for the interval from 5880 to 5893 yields 5880.47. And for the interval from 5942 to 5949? 5944.46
